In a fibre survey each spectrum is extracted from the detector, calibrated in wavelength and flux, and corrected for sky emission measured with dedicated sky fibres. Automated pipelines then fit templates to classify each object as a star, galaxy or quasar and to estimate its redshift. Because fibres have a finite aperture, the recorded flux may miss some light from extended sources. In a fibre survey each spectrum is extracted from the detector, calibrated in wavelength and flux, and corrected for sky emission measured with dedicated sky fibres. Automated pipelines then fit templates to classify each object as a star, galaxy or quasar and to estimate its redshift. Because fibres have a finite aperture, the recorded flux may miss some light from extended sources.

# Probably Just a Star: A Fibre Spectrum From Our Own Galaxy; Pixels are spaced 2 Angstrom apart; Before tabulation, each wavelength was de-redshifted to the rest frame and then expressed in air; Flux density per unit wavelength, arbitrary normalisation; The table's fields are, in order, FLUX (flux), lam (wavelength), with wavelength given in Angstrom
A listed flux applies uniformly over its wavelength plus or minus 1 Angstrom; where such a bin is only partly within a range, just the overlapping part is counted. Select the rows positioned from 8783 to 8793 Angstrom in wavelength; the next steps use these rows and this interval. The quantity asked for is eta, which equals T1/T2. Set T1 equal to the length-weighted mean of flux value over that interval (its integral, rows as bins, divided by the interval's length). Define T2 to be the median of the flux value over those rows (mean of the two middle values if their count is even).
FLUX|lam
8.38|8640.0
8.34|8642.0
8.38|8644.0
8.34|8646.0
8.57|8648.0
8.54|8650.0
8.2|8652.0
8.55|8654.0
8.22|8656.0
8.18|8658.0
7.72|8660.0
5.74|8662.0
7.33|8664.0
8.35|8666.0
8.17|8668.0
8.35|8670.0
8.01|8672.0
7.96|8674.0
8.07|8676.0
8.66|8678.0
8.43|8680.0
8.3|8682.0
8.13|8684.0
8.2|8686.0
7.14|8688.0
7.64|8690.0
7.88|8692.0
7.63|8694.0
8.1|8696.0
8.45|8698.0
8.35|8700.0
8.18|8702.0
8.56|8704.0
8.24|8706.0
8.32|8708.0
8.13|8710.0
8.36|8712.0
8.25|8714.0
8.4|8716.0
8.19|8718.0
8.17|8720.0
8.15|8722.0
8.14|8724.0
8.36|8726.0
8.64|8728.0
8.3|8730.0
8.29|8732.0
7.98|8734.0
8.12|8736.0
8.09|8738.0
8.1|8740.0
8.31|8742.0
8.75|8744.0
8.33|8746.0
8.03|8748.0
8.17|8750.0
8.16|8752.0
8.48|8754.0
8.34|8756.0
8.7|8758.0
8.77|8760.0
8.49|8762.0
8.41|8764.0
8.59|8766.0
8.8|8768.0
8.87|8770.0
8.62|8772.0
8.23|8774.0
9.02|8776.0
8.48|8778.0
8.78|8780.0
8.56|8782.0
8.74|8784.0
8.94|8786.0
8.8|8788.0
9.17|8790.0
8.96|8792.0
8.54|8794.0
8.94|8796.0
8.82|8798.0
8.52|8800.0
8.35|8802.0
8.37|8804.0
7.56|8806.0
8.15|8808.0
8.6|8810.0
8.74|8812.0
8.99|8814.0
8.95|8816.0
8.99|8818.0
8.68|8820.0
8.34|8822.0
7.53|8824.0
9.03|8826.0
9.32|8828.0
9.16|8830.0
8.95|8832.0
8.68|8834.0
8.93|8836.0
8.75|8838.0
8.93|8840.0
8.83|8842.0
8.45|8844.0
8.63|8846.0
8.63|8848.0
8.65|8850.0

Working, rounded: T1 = 8.9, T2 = 8.9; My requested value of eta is 1.00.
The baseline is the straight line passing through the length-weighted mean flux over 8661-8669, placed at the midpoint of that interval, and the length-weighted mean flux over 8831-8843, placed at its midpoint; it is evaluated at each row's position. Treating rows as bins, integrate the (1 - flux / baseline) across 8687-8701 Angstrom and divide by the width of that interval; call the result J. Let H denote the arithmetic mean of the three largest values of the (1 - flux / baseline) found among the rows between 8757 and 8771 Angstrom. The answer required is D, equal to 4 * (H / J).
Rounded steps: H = -0.03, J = -0.032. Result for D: 4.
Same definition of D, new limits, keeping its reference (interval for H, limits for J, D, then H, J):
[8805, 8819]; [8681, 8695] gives -7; 0.06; -0.034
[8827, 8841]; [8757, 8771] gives -1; 0.01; -0.052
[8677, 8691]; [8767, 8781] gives 1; -0.01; -0.045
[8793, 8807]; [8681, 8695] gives -7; 0.06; -0.034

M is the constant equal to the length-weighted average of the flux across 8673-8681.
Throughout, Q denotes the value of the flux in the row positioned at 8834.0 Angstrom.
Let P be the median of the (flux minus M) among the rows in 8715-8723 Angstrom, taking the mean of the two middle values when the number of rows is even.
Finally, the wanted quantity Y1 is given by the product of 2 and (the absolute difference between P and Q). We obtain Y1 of 17.6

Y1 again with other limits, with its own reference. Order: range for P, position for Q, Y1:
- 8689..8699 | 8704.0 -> 17.9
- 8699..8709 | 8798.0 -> 17.6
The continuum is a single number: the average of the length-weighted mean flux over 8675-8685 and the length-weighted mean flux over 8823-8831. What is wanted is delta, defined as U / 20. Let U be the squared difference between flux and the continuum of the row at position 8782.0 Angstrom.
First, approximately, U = 0.000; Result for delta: 0.0000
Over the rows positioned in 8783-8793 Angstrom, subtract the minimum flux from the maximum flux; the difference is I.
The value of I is 0.43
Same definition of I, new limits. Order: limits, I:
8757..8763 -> 0.28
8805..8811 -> 1.04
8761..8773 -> 0.46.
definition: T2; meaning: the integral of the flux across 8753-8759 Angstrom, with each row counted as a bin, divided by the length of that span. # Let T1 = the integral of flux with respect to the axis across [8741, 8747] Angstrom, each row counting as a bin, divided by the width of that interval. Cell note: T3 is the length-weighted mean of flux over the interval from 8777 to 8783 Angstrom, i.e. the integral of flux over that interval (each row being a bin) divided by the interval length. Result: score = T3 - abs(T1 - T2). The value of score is 8.6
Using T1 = 8.5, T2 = 8.5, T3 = 8.6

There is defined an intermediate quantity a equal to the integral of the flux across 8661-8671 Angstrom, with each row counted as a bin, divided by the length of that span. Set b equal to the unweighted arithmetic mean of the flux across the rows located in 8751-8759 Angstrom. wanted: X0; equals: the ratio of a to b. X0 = 0.90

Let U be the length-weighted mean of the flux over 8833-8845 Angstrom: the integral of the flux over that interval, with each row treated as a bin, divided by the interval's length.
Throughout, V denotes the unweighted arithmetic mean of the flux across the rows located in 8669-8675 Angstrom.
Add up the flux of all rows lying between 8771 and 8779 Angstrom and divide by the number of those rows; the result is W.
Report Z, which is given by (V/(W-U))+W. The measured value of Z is -38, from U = 8.8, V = 8.1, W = 8.59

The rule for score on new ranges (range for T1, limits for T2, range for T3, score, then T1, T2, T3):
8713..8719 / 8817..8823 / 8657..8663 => 6.8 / 8.3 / 8.7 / 7.2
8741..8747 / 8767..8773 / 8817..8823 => 8.4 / 8.5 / 8.8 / 8.7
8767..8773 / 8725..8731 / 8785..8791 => 8.6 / 8.8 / 8.4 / 9.0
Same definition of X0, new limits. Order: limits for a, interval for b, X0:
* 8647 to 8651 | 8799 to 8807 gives 1.04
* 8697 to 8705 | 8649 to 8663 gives 1.06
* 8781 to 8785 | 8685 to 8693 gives 1.12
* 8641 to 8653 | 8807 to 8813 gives 0.99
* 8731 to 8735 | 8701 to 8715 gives 0.98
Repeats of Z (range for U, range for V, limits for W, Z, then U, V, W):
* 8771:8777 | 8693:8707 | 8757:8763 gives 283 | 8.6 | 8.2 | 8.65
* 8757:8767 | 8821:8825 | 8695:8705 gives -22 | 8.6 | 7.9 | 8.33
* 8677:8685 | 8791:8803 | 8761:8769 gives 54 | 8.4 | 8.7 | 8.57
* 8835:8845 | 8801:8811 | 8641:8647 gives -11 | 8.8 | 8.2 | 8.35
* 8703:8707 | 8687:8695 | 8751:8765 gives 105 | 8.4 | 7.6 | 8.48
